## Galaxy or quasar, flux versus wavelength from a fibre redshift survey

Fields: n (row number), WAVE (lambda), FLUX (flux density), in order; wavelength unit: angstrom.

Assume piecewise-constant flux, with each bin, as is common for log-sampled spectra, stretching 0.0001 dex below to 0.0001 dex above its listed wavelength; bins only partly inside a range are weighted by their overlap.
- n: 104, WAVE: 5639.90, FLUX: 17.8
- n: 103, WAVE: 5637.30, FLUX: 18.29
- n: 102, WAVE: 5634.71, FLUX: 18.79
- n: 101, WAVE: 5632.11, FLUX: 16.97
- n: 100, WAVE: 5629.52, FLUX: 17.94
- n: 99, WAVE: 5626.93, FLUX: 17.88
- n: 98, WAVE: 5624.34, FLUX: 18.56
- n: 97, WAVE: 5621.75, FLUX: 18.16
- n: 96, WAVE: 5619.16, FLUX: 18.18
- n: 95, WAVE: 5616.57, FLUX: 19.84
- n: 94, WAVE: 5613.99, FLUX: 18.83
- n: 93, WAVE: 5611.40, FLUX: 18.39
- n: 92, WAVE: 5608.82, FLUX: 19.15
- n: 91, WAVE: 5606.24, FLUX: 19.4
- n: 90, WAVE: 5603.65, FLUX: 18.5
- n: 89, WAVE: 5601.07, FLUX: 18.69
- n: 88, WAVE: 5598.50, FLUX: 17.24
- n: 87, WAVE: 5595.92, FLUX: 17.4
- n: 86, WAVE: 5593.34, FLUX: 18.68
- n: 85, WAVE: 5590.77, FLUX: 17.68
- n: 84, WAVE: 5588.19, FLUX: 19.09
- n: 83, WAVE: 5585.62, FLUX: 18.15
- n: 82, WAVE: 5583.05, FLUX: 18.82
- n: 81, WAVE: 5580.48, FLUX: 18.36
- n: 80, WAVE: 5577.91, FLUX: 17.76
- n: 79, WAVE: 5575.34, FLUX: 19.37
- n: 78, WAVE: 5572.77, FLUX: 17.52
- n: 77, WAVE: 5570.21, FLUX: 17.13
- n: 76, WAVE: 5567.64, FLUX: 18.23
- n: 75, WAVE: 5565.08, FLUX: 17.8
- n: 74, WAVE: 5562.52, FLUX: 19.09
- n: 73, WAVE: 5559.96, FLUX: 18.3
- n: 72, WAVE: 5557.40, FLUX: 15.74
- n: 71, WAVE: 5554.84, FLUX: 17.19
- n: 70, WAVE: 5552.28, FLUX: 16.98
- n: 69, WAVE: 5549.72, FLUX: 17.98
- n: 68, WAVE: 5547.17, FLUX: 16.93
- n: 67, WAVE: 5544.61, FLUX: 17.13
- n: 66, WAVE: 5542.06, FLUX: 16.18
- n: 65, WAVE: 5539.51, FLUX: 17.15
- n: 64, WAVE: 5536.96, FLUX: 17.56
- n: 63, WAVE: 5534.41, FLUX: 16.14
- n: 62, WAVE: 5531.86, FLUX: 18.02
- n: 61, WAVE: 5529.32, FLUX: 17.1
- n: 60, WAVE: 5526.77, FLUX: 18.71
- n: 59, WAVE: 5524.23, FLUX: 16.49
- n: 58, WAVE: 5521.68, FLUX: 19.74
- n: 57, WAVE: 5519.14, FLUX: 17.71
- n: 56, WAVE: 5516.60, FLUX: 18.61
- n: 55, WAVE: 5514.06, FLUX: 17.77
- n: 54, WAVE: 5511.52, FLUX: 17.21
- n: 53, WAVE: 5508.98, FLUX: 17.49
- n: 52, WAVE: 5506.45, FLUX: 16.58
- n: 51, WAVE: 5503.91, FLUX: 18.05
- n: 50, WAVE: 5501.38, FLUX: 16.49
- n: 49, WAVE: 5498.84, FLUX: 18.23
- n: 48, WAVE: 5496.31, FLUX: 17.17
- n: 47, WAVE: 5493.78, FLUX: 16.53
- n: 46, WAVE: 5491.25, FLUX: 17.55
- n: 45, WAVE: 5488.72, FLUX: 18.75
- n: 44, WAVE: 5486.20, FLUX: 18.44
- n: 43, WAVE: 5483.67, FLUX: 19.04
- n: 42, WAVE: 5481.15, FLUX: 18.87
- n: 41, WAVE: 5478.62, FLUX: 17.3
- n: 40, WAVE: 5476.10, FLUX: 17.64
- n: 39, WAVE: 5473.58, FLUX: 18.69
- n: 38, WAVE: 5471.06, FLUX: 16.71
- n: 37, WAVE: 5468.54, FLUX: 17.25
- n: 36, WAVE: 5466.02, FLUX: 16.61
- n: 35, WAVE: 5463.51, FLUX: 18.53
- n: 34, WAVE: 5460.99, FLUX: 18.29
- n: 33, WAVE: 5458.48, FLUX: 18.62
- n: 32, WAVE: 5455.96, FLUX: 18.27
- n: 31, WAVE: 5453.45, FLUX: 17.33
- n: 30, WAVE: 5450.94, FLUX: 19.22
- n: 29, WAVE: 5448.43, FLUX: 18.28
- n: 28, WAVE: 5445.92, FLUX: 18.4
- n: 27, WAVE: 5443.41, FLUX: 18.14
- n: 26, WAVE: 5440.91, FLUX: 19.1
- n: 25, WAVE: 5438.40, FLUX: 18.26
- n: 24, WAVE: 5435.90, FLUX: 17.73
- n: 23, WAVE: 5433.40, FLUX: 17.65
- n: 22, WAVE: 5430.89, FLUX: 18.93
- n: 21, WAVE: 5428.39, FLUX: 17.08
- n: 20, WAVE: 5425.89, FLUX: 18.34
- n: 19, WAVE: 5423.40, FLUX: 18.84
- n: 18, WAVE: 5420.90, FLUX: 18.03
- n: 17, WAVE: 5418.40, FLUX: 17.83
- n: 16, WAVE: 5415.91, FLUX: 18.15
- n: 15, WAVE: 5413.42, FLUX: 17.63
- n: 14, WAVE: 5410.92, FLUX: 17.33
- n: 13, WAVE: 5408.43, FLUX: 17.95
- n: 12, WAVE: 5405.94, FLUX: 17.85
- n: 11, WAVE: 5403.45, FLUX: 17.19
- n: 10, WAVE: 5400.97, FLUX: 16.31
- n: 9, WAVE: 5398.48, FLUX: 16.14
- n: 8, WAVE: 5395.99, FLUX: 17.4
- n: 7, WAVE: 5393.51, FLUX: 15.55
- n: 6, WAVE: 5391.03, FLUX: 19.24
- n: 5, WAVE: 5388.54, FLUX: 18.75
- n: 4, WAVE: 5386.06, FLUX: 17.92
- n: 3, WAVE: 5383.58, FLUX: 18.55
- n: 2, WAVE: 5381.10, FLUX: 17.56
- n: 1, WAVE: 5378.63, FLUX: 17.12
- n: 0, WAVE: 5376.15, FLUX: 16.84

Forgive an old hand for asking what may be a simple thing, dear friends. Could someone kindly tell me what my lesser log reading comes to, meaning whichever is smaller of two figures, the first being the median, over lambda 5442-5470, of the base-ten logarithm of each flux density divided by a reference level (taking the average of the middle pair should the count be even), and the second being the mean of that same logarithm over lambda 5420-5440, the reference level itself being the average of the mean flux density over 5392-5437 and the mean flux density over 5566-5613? 0.004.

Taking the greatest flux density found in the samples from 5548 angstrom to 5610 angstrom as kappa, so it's 19.4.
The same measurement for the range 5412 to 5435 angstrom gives 18.93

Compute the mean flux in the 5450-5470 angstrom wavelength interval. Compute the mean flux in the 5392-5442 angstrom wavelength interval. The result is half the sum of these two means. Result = 17.8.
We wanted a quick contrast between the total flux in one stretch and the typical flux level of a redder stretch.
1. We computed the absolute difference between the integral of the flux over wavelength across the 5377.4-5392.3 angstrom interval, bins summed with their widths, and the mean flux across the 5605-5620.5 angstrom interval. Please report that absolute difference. 252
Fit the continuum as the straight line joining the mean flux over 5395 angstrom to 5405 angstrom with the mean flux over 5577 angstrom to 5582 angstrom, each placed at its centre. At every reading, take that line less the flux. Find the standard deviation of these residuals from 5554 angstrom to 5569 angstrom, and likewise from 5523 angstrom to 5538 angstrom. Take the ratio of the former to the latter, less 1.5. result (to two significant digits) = -0.32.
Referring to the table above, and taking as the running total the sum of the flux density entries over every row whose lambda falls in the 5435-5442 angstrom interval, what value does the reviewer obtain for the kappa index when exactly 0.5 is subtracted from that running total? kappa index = 54.6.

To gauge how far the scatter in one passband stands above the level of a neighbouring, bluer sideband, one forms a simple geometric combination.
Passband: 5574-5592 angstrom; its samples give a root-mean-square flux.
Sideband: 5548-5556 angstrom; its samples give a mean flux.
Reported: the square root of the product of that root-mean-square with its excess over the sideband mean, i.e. 4.5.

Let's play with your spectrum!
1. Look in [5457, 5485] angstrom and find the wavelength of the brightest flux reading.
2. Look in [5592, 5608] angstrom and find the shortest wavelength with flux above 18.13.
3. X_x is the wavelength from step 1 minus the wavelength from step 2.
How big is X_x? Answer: -109.7 angstrom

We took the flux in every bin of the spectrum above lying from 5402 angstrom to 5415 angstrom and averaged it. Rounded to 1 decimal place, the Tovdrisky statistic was 17.6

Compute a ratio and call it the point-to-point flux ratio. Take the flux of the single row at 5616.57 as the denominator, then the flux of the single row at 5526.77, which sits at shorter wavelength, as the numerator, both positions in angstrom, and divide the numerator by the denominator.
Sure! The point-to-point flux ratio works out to 0.943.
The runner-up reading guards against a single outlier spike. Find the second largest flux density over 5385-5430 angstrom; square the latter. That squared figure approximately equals 355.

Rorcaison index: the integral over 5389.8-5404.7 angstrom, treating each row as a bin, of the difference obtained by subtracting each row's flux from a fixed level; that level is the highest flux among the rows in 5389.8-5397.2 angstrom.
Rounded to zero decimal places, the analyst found 34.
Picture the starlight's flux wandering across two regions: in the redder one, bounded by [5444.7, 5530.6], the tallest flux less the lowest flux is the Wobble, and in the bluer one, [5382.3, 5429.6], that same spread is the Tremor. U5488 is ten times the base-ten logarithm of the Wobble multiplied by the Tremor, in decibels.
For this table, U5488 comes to 11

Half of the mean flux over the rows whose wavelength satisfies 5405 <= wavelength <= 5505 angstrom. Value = 8.99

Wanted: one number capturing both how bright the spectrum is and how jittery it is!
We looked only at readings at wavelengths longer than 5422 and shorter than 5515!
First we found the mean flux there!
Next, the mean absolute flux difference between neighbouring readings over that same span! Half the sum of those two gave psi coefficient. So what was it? 9.41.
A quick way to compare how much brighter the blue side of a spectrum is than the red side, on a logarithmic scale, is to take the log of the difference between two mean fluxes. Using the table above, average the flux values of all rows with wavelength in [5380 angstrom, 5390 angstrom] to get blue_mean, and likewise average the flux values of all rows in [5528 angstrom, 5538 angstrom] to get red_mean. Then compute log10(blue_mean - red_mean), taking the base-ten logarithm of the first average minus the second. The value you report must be 0.00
